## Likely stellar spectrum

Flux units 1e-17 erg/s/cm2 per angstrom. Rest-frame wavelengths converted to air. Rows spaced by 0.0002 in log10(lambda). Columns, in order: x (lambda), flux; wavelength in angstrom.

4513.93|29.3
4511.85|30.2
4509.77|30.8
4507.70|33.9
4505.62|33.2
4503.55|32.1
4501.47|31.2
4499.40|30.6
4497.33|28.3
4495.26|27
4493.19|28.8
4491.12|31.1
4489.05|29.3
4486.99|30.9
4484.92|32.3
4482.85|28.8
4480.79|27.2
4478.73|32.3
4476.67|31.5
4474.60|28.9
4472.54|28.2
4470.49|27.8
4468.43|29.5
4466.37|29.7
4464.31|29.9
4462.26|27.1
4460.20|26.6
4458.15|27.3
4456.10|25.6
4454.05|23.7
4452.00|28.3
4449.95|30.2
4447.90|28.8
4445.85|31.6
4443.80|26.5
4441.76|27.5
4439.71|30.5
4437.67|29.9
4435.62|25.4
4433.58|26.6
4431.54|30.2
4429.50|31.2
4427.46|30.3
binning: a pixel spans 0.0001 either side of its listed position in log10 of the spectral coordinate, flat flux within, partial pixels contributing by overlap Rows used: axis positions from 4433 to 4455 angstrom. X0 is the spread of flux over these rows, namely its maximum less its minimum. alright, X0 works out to 8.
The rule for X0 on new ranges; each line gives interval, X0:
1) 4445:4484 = 9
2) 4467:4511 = 7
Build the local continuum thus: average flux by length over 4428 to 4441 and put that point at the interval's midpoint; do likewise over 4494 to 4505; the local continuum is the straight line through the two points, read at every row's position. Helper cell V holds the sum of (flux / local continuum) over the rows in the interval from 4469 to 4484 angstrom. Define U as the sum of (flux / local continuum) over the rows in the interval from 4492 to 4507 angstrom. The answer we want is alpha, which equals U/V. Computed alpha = 1.02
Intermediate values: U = 7.05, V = 6.91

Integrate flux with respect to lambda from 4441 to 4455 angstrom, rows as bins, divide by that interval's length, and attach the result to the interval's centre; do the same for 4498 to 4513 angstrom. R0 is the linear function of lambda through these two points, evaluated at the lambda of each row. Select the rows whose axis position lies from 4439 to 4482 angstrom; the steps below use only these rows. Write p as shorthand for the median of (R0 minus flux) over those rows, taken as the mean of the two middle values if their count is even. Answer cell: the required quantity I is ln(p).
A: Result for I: -1.4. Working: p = 0.24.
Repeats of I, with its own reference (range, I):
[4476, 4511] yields -1.8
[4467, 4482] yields -0.2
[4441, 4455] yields -2.8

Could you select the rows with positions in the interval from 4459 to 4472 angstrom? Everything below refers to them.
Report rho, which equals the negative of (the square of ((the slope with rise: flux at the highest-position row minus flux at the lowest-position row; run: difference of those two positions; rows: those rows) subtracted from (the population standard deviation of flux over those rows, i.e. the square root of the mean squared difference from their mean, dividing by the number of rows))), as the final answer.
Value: -1.4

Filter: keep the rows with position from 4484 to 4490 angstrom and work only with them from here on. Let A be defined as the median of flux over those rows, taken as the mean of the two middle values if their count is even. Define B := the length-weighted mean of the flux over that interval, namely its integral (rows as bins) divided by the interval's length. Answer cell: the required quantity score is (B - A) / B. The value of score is -0.002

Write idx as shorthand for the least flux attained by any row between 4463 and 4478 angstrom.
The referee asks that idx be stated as 27.8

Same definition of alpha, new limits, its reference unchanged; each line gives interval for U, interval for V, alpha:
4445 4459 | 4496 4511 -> 0.91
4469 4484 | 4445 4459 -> 1.03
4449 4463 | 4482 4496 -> 0.92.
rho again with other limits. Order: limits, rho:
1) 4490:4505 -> -2.7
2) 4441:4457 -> -6.3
